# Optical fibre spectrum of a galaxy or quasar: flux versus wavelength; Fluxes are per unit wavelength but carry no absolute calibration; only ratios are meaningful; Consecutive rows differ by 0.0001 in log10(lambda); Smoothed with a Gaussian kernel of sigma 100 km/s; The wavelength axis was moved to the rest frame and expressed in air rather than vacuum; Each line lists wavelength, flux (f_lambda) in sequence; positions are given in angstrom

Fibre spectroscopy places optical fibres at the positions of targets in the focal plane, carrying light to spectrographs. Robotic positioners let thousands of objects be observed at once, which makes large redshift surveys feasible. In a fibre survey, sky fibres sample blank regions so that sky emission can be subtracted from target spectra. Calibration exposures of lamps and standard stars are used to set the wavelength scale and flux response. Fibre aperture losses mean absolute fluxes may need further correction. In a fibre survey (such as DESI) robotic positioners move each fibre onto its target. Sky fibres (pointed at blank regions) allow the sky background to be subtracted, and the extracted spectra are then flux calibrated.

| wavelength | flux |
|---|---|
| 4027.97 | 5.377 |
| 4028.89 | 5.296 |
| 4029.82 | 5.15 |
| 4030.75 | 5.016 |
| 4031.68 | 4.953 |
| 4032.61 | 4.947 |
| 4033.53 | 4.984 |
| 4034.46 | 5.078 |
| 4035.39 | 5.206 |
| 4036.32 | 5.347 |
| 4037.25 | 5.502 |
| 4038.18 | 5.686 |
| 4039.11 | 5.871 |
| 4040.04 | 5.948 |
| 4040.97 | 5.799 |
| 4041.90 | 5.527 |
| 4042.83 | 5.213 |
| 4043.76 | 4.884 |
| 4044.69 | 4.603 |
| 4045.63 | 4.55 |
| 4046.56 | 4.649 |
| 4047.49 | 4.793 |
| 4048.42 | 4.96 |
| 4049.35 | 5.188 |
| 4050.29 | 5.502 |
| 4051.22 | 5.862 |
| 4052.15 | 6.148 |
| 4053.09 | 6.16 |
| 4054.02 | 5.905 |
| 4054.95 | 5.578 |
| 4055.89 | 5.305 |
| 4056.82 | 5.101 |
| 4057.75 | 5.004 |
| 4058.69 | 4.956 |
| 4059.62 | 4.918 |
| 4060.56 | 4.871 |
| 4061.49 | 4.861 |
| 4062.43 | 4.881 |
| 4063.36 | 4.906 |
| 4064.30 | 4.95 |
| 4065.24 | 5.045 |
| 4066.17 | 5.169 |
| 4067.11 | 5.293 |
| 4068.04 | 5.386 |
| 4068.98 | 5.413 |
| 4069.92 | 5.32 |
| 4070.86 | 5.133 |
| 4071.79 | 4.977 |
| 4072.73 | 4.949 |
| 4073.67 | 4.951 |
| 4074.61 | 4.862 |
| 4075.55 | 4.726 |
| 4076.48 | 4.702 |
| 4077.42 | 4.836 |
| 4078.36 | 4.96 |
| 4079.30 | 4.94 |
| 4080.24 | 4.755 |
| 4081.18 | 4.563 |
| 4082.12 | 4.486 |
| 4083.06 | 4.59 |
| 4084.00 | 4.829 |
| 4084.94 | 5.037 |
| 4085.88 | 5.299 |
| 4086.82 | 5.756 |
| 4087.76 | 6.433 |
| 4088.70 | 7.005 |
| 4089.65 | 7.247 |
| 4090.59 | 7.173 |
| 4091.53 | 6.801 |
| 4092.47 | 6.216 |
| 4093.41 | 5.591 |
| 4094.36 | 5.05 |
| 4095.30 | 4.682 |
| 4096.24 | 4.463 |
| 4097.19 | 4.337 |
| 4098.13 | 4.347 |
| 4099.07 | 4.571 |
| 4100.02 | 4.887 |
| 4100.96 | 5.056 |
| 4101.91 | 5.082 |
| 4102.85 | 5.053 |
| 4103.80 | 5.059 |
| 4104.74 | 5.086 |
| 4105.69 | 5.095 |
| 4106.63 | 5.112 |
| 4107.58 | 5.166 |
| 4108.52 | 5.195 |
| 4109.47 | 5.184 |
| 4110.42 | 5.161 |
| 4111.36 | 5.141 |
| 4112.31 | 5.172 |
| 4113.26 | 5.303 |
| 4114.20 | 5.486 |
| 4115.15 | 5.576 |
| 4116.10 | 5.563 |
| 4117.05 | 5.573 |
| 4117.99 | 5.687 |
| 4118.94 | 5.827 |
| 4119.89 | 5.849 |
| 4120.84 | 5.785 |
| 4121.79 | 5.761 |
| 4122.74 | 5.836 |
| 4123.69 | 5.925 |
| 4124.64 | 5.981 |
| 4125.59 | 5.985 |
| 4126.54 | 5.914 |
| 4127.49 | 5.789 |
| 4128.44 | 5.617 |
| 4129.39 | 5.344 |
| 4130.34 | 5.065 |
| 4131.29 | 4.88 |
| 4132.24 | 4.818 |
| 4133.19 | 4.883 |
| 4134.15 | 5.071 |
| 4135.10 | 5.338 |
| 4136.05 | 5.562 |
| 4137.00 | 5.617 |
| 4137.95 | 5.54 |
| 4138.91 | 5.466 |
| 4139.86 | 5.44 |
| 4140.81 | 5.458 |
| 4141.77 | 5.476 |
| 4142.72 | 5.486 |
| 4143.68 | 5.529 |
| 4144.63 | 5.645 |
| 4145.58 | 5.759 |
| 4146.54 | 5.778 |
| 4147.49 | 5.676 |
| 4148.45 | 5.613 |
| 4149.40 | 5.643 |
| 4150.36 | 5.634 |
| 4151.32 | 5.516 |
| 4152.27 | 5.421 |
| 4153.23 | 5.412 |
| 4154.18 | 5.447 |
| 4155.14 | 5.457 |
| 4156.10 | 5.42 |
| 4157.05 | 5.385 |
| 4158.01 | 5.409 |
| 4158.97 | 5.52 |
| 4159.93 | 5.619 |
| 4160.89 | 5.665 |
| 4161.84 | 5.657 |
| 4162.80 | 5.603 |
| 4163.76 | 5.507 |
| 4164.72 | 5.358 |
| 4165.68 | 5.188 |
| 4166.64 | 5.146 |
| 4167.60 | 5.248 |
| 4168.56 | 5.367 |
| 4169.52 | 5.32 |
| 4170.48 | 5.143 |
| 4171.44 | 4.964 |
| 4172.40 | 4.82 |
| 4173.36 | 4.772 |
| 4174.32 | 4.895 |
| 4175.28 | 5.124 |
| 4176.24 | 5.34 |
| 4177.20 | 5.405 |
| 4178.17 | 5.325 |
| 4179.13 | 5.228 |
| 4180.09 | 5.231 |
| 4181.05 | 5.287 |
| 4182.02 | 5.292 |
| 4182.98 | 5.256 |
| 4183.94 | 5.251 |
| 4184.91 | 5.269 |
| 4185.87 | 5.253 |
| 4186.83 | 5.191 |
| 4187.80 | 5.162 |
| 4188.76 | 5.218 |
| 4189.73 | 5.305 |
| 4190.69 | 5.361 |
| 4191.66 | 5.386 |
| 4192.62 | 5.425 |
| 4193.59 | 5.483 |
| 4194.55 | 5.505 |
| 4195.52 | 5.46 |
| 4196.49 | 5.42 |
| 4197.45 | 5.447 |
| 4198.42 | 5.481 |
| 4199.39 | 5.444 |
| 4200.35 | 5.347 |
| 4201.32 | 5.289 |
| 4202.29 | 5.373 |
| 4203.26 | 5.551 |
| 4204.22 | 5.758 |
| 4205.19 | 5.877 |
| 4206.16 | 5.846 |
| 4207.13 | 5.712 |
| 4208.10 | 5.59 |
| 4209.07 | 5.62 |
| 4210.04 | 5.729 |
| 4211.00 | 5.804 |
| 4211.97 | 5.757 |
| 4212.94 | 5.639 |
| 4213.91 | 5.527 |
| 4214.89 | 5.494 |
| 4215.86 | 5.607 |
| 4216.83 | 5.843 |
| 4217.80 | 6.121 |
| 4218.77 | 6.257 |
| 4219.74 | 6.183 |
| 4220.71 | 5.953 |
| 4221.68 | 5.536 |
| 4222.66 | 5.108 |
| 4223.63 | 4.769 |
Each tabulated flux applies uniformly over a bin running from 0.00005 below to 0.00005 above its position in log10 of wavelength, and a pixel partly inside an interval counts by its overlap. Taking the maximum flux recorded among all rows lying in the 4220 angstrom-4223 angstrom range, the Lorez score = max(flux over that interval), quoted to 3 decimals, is 5.953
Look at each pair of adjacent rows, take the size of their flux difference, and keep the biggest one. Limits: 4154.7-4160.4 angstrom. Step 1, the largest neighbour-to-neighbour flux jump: 0.11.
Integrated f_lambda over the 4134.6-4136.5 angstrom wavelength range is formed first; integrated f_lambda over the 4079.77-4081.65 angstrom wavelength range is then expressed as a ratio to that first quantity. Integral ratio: 0.84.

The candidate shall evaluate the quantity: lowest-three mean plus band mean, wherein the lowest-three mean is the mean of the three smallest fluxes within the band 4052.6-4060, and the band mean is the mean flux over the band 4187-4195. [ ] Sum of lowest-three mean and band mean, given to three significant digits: 10.3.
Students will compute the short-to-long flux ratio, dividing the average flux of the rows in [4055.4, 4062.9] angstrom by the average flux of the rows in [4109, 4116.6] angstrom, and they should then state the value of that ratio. 0.94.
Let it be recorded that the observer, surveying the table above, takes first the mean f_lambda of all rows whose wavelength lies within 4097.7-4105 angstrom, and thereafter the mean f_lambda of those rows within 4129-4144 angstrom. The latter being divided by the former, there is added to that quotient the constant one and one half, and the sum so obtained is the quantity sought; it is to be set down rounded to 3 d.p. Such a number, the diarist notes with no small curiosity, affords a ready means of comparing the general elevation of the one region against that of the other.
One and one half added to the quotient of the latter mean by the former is 2.585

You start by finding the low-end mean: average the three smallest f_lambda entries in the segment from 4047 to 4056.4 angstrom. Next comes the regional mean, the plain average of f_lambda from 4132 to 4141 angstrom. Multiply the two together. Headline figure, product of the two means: 26.5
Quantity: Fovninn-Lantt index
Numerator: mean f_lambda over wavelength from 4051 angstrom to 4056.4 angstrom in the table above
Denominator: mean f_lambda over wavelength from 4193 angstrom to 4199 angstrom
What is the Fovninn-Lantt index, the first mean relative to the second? 1.07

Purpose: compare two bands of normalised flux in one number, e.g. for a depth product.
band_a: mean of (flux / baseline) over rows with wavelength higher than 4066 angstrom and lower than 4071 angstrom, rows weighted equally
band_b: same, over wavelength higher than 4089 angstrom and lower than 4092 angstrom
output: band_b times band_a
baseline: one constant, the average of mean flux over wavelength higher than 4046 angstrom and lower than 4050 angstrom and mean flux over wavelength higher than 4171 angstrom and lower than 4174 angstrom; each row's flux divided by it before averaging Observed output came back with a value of 1.57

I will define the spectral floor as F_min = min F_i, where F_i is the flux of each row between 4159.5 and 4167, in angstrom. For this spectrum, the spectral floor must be 5.146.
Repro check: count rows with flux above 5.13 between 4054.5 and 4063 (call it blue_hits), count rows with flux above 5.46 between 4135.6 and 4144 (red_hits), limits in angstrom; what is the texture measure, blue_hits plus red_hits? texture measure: 9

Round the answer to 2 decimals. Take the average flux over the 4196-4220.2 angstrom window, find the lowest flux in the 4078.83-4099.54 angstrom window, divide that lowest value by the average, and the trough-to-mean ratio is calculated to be 0.77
